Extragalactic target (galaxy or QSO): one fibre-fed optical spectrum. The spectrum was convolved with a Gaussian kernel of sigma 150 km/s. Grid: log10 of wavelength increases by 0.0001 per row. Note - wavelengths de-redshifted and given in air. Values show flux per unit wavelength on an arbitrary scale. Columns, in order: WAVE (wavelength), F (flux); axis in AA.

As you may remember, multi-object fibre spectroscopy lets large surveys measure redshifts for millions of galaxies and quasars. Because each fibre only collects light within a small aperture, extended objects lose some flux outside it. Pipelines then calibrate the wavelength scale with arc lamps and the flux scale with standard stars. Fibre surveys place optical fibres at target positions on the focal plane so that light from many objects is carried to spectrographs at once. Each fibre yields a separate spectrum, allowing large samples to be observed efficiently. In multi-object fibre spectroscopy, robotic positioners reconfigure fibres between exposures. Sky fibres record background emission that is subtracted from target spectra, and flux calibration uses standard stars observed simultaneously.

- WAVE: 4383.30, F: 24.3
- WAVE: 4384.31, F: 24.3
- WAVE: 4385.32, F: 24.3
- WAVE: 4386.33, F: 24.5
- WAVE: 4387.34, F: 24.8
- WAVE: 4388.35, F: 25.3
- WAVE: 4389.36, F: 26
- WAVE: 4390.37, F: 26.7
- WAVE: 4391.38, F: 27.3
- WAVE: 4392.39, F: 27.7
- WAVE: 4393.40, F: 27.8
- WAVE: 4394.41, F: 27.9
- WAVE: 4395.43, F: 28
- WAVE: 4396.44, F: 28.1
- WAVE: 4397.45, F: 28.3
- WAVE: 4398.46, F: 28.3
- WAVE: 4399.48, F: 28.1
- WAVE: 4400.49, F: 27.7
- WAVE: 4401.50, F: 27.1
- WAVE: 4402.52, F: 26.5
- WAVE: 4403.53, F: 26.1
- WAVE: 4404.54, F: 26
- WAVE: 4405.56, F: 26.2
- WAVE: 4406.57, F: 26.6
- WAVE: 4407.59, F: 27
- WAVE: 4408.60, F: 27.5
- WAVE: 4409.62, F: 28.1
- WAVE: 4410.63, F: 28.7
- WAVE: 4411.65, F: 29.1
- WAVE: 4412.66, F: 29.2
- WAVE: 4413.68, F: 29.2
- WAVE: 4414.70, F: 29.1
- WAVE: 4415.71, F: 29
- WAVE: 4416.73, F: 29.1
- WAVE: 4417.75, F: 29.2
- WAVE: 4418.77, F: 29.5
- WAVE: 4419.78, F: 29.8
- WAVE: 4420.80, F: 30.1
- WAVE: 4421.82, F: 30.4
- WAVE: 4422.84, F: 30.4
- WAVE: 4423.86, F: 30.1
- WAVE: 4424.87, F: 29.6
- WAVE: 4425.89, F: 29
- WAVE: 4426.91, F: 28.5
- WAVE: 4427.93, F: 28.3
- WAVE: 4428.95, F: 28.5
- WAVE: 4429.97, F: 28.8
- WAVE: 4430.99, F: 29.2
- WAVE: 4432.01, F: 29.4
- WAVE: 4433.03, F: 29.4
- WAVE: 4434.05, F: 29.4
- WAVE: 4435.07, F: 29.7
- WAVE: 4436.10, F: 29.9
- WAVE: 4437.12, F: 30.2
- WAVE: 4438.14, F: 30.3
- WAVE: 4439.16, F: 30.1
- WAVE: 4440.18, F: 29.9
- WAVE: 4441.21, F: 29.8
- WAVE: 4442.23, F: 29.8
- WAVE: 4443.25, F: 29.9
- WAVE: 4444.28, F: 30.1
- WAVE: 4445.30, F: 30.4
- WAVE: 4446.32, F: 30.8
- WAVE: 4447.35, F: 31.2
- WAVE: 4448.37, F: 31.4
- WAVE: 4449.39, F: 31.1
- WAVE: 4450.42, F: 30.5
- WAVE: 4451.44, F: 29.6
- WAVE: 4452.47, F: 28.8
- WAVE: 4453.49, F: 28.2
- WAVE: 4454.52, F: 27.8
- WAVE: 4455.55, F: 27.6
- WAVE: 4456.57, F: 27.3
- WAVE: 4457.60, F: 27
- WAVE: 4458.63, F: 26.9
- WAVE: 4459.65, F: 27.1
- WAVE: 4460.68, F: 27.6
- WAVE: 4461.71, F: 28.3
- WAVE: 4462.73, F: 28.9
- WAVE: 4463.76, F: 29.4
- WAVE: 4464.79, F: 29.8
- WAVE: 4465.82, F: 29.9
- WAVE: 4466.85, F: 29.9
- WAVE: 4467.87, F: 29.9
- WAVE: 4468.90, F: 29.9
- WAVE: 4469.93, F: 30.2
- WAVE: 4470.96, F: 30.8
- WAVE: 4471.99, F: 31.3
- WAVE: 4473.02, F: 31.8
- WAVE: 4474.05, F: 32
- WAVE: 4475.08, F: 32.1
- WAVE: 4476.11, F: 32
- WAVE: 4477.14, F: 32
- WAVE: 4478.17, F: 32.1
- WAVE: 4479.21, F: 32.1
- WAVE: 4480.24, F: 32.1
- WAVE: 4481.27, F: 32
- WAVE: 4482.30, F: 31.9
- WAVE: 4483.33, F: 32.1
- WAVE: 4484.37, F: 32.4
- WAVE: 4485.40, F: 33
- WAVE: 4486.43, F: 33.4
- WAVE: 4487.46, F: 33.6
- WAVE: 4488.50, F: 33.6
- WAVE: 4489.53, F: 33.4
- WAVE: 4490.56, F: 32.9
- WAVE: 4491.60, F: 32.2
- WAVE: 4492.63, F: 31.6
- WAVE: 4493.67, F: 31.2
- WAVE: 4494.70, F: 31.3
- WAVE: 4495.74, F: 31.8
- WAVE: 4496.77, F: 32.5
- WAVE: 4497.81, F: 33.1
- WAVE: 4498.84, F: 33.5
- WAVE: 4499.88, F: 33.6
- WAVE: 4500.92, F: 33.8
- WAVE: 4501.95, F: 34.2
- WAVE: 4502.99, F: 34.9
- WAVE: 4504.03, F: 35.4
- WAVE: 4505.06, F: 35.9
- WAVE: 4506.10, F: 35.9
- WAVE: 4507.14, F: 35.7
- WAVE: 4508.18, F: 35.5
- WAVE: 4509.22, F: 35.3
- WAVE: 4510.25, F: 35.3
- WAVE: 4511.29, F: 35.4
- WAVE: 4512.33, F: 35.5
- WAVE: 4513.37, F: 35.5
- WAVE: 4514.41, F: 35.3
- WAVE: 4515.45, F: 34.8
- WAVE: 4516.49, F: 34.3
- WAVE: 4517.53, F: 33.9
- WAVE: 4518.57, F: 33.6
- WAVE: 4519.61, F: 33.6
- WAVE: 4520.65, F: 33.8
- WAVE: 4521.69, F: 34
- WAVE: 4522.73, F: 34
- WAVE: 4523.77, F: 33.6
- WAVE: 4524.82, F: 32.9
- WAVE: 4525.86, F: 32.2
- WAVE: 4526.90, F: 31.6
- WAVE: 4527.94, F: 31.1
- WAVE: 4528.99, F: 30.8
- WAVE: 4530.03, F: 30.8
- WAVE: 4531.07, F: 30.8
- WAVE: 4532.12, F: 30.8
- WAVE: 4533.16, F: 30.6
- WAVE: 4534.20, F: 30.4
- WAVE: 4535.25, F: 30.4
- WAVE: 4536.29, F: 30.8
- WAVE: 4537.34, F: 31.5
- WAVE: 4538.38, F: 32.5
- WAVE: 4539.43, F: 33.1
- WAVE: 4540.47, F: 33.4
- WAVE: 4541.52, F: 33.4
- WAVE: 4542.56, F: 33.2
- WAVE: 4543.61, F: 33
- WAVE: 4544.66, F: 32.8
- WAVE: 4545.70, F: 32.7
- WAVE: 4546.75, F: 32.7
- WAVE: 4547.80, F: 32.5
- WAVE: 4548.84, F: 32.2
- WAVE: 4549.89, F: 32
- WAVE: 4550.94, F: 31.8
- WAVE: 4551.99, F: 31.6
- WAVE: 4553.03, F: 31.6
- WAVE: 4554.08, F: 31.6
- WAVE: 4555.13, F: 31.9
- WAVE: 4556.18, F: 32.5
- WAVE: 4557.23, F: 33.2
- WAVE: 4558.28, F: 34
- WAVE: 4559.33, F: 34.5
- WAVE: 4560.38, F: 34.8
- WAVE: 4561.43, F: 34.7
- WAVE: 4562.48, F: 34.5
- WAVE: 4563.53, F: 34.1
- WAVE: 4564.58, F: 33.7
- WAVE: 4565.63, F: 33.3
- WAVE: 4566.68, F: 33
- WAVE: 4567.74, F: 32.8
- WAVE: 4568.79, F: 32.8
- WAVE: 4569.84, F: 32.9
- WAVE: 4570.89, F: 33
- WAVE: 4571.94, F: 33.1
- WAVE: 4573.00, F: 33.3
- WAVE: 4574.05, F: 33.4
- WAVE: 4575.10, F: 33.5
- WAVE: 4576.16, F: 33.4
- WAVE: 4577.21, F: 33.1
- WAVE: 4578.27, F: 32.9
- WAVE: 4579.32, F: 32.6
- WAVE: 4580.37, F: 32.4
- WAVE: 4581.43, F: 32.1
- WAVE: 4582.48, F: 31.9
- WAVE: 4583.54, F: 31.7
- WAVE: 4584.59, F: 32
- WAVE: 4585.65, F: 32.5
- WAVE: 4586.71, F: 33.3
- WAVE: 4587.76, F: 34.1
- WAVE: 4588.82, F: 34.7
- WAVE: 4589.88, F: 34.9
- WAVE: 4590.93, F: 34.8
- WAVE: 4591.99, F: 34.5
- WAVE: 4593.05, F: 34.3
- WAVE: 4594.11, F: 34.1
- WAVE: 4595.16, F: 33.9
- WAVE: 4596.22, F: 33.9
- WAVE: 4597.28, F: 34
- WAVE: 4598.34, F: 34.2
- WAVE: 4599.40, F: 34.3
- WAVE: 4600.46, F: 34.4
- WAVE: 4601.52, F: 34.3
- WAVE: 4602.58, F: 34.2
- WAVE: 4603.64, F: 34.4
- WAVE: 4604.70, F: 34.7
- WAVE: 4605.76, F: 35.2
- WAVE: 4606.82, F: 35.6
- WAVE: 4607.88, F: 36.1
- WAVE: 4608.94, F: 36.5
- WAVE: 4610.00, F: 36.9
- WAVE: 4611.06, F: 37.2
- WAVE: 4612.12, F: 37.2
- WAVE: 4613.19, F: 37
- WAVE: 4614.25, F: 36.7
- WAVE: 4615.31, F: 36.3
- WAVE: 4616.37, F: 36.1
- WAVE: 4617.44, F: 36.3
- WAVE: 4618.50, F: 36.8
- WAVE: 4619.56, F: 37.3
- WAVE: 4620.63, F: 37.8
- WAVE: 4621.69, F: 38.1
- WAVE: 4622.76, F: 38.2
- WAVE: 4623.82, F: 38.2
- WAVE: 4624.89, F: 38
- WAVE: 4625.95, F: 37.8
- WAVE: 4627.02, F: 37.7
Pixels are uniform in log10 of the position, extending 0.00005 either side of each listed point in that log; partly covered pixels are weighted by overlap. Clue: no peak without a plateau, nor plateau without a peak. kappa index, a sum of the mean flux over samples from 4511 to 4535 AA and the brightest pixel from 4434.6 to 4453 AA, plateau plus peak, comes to 64.4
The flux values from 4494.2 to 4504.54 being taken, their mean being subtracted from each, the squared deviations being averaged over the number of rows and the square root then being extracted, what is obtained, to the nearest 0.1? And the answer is 1.2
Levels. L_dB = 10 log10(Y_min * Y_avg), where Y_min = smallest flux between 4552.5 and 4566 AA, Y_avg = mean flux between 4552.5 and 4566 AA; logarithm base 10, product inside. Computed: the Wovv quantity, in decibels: 30.24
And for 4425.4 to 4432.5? 29.11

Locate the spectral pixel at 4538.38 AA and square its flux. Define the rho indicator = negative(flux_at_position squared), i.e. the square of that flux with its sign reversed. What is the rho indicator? -1056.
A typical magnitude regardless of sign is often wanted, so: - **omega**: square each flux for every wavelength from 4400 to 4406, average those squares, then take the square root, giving 27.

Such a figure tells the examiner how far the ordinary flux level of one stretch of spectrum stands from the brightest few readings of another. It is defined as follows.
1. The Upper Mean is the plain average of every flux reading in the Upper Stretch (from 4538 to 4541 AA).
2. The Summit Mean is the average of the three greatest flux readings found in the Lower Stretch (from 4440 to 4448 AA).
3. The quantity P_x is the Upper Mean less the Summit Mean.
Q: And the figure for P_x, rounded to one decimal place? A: 2.2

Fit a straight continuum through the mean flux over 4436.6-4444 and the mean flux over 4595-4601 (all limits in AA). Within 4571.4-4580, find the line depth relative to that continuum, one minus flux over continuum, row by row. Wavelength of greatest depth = 4579.32 AA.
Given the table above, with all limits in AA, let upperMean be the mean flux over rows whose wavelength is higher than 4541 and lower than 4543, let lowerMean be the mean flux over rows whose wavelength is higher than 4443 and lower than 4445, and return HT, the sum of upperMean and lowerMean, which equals 63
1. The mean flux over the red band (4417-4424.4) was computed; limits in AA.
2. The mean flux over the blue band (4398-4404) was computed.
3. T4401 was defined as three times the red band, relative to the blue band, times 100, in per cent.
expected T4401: 329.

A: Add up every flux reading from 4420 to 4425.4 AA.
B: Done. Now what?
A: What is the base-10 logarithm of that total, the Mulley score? 2.18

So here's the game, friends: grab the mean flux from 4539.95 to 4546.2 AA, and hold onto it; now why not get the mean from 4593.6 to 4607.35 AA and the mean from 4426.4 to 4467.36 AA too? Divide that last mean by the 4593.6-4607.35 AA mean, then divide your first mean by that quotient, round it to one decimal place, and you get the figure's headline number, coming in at 38.9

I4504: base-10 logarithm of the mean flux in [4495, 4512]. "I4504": 1.54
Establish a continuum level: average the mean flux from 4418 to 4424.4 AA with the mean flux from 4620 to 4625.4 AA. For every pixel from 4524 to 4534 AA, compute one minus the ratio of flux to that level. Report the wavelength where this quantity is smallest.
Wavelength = 4524.82 AA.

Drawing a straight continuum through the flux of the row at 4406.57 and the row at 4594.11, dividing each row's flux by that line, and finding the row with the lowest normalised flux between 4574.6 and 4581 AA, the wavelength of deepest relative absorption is 4580.37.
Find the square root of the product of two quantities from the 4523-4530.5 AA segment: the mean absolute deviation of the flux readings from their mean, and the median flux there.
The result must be 5.3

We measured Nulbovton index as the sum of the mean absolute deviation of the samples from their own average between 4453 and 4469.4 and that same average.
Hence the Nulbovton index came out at 30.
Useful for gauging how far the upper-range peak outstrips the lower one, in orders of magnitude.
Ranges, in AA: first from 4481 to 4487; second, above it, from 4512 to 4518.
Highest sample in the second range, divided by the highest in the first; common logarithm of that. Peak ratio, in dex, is 0.03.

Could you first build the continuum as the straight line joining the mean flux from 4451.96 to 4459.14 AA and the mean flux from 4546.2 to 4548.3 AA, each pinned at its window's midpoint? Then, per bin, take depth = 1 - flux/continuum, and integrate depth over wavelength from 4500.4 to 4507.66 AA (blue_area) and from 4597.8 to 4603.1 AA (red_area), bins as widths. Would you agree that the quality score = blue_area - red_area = -1.3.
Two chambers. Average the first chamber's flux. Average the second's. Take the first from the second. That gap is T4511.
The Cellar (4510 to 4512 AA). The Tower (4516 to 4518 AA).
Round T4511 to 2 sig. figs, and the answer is -1.2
